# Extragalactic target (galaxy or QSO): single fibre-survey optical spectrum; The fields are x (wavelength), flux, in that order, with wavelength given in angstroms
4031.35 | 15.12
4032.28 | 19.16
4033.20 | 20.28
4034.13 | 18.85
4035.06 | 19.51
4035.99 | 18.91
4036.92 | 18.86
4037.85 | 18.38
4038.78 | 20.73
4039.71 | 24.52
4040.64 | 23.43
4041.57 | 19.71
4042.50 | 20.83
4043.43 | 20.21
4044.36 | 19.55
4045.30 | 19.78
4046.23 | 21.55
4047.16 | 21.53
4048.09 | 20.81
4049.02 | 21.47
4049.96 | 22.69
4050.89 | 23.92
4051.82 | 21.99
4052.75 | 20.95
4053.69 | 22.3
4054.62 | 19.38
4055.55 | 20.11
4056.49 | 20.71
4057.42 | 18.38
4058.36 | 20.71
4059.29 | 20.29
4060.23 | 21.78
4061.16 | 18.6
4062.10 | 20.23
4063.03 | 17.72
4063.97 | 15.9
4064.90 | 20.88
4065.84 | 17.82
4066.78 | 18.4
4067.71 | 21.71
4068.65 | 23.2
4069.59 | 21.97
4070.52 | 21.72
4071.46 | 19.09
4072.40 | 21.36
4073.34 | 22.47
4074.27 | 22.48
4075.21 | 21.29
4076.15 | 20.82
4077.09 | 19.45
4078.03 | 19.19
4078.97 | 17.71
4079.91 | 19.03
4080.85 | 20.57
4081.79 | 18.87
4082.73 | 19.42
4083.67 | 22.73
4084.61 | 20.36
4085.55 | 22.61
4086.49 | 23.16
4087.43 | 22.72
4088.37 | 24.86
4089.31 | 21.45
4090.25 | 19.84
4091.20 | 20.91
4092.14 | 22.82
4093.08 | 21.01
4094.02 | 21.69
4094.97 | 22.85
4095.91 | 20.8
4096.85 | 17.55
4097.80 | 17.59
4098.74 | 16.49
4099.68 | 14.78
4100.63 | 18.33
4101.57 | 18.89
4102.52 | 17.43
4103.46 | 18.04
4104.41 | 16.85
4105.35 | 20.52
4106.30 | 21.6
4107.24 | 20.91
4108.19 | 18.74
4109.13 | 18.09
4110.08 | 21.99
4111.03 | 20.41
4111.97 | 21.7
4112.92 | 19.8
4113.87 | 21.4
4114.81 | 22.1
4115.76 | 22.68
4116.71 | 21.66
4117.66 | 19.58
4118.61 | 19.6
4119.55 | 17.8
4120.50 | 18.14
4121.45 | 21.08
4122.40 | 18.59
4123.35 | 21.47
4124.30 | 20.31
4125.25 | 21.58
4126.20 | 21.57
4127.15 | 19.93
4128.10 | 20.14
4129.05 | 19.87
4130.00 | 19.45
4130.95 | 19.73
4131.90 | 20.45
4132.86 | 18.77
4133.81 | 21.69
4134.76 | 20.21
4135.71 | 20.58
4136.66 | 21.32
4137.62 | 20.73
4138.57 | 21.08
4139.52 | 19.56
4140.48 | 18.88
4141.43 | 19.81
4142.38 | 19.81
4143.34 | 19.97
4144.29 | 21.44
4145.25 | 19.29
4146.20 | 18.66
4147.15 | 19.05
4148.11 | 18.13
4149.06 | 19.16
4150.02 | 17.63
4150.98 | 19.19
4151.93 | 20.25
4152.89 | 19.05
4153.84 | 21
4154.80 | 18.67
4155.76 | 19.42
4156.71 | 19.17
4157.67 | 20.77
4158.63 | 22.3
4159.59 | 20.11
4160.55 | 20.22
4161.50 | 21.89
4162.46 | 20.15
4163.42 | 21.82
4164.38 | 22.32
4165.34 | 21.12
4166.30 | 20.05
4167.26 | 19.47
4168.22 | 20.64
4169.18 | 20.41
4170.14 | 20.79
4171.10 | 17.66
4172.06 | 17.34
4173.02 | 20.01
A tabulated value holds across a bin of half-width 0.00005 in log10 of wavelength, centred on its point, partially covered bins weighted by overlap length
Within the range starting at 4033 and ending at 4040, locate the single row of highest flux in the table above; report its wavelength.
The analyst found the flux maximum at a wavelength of 4039.71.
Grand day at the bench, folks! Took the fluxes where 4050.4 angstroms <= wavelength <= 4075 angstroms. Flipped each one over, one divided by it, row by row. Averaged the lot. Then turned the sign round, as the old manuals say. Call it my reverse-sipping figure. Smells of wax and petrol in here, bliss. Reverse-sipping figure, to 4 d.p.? -0.0491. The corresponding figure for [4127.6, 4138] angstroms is -0.0494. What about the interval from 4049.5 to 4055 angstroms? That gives -0.0459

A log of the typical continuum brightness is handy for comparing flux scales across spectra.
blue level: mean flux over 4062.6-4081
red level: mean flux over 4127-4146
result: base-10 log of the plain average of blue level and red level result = 1.30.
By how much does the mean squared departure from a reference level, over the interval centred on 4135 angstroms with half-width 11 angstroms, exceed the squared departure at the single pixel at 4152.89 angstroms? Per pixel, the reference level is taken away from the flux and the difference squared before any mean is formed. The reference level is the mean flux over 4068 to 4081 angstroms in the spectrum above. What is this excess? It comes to -2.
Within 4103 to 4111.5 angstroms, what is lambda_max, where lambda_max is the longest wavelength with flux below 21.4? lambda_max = 4111.03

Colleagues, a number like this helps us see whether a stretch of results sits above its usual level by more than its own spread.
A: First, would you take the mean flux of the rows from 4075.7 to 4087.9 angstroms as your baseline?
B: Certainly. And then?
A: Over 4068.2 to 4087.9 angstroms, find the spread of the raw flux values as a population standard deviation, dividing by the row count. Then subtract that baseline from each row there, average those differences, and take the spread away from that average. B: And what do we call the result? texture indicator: -1.2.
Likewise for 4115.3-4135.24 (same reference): -1.6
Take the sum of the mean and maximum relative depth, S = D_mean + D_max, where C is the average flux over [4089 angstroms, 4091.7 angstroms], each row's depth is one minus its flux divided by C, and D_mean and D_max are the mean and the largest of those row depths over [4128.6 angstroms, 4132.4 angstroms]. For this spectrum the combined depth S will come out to 0.10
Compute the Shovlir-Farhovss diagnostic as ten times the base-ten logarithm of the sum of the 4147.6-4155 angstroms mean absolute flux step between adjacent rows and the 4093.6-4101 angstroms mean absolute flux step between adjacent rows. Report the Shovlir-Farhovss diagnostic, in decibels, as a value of 5.26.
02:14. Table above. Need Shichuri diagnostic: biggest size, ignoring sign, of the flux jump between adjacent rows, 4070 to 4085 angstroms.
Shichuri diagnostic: 3.3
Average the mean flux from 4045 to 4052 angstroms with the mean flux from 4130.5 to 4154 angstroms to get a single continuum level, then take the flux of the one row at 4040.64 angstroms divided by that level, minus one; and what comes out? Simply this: 0.13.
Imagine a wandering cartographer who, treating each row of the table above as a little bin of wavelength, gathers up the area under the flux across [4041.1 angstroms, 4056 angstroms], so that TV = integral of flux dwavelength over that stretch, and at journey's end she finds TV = 314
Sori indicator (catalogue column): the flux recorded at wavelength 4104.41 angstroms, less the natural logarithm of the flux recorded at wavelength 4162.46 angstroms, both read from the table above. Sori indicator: 14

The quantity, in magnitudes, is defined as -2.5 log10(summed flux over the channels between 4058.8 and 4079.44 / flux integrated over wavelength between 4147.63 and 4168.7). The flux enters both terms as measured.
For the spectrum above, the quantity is -0.051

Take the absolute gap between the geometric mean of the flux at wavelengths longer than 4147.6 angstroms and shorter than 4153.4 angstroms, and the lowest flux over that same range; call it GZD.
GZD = 1.25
